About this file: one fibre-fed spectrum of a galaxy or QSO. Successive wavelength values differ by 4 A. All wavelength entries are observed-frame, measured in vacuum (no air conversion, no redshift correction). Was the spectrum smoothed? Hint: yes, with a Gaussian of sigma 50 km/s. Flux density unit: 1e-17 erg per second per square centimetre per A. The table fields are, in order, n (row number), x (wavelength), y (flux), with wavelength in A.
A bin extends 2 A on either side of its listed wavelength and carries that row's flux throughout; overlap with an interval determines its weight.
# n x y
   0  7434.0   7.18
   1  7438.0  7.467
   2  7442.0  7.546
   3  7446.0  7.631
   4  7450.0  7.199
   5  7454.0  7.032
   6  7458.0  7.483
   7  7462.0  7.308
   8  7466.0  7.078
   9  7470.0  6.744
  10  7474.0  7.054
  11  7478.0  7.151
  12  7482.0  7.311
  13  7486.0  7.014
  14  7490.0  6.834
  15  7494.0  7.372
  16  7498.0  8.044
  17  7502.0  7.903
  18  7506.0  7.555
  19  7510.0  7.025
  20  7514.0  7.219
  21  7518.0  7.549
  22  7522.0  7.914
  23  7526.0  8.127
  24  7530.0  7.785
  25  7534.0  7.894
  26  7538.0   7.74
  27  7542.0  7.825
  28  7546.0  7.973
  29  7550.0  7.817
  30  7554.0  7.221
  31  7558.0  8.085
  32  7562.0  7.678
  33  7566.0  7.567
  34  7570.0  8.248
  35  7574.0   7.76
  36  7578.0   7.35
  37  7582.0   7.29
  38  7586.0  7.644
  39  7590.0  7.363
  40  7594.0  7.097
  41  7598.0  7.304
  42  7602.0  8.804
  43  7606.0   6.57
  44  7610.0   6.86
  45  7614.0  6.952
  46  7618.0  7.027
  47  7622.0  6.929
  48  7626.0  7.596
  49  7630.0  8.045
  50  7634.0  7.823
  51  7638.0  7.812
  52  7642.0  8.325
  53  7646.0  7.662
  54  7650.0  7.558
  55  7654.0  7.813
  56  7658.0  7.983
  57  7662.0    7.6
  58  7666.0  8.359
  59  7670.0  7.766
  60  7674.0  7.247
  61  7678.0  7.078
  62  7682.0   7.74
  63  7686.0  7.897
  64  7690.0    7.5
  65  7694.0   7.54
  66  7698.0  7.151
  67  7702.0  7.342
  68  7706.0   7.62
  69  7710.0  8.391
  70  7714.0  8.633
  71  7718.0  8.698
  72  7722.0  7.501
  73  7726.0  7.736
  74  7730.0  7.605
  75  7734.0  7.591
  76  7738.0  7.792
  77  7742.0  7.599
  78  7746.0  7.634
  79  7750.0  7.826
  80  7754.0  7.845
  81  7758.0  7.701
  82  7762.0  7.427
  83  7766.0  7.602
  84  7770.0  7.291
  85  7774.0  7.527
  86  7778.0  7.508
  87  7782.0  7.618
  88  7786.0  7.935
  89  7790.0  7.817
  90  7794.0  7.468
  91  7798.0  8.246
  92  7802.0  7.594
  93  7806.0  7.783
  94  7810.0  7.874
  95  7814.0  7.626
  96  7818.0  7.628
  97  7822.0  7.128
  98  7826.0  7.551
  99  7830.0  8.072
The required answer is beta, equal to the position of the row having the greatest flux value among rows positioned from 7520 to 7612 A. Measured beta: 7602.0 A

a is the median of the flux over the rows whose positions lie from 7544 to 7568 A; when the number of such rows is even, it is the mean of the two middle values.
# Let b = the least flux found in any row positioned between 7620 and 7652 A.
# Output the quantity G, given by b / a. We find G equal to 0.89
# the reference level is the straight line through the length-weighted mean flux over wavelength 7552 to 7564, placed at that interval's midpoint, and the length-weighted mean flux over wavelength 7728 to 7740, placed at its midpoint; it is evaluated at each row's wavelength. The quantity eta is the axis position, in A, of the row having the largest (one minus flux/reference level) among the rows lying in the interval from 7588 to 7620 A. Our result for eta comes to 7606.0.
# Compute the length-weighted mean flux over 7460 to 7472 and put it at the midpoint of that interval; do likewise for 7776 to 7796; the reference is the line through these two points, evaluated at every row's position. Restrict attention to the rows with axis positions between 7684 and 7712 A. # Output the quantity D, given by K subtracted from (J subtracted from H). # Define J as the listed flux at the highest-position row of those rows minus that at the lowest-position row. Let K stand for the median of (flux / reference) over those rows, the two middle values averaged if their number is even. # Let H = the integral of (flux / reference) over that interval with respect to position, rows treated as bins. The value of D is 27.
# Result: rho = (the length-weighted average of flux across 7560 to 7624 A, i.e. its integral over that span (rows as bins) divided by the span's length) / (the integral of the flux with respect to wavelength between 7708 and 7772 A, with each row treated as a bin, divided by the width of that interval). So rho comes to 0.95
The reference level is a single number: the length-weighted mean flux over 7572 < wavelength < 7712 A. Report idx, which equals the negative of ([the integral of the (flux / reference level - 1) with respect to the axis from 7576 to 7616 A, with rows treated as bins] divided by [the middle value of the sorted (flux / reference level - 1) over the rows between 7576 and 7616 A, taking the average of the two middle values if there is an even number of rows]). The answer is -36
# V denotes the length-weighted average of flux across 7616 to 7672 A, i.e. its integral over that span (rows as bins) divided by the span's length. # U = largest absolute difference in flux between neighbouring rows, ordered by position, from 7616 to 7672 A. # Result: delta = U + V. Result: 8.5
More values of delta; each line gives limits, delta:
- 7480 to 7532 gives 8.2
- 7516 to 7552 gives 8.2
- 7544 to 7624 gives 9.7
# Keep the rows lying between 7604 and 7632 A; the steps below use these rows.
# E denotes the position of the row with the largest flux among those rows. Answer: 7630.0 A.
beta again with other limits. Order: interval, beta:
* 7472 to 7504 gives 7498.0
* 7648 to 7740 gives 7718.0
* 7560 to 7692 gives 7602.0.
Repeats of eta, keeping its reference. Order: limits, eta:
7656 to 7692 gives 7678.0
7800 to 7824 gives 7822.0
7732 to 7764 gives 7762.0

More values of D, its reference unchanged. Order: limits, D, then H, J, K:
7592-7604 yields 10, 13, 1.71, 1.00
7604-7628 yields 21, 23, 1.03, 0.95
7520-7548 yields 30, 31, 0.06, 1.10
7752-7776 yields 23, 24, -0.32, 0.99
